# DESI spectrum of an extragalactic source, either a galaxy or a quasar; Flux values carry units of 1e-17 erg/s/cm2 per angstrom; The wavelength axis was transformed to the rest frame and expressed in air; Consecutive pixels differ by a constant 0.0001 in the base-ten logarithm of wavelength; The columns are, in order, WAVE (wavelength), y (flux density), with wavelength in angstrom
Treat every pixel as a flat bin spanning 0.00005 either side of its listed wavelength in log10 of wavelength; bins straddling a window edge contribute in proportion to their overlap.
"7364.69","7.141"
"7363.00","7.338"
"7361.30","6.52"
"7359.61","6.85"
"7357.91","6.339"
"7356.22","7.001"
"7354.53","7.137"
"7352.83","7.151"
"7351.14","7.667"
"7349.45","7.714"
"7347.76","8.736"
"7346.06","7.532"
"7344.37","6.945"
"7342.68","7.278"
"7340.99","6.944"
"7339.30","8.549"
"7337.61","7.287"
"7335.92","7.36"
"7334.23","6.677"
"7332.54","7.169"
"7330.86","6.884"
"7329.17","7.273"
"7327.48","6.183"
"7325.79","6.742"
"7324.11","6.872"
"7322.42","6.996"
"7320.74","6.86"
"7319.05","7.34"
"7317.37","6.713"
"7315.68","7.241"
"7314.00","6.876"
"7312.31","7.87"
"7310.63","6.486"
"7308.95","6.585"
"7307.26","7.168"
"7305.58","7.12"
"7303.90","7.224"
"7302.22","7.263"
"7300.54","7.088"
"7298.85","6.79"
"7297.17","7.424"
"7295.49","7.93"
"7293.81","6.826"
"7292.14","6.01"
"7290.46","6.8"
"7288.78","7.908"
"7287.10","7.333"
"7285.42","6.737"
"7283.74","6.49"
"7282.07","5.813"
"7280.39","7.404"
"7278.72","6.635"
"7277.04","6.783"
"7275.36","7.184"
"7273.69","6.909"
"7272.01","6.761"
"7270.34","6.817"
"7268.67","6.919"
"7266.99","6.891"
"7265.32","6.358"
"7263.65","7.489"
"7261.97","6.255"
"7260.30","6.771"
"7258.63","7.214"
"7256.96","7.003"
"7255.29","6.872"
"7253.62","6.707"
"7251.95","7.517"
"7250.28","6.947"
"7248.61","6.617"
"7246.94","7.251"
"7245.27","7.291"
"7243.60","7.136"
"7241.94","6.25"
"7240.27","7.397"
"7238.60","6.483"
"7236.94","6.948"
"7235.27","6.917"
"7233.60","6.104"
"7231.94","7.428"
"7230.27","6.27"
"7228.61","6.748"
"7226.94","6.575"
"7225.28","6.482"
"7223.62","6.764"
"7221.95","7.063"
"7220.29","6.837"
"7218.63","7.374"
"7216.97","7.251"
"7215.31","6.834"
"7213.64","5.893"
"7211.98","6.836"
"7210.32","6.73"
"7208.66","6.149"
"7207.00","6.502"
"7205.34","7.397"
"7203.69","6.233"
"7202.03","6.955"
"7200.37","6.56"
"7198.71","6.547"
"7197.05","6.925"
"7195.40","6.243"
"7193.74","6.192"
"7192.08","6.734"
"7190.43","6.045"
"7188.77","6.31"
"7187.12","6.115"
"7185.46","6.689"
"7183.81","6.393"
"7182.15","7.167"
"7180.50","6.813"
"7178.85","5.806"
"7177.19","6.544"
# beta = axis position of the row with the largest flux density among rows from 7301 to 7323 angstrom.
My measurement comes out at 7312.31 angstrom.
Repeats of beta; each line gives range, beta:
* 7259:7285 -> 7263.65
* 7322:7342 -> 7339.30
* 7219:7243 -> 7231.94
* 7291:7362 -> 7347.76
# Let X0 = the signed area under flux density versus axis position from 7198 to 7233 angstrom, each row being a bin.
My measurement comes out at 236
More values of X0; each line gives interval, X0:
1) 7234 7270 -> 249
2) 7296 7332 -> 252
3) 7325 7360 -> 253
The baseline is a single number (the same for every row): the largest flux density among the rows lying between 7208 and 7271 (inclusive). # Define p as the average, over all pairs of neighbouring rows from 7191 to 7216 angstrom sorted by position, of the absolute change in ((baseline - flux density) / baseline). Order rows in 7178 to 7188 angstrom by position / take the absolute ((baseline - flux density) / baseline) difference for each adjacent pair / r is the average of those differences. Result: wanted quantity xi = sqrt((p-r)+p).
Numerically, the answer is 0.26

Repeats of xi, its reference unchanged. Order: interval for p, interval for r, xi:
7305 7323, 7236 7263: 0.27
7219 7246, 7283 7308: 0.29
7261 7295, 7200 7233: 0.30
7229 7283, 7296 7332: 0.30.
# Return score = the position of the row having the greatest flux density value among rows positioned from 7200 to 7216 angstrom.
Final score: 7205.34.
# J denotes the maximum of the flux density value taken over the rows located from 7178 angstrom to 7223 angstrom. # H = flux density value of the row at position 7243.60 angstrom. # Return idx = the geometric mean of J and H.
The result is 7.27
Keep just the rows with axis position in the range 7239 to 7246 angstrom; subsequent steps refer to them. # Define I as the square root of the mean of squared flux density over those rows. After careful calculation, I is 7.0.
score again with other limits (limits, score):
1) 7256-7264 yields 7263.65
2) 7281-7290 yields 7288.78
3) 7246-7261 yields 7251.95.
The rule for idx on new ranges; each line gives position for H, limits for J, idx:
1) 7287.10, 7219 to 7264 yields 7.42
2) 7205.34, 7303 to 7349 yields 8.04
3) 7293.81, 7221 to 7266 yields 7.16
